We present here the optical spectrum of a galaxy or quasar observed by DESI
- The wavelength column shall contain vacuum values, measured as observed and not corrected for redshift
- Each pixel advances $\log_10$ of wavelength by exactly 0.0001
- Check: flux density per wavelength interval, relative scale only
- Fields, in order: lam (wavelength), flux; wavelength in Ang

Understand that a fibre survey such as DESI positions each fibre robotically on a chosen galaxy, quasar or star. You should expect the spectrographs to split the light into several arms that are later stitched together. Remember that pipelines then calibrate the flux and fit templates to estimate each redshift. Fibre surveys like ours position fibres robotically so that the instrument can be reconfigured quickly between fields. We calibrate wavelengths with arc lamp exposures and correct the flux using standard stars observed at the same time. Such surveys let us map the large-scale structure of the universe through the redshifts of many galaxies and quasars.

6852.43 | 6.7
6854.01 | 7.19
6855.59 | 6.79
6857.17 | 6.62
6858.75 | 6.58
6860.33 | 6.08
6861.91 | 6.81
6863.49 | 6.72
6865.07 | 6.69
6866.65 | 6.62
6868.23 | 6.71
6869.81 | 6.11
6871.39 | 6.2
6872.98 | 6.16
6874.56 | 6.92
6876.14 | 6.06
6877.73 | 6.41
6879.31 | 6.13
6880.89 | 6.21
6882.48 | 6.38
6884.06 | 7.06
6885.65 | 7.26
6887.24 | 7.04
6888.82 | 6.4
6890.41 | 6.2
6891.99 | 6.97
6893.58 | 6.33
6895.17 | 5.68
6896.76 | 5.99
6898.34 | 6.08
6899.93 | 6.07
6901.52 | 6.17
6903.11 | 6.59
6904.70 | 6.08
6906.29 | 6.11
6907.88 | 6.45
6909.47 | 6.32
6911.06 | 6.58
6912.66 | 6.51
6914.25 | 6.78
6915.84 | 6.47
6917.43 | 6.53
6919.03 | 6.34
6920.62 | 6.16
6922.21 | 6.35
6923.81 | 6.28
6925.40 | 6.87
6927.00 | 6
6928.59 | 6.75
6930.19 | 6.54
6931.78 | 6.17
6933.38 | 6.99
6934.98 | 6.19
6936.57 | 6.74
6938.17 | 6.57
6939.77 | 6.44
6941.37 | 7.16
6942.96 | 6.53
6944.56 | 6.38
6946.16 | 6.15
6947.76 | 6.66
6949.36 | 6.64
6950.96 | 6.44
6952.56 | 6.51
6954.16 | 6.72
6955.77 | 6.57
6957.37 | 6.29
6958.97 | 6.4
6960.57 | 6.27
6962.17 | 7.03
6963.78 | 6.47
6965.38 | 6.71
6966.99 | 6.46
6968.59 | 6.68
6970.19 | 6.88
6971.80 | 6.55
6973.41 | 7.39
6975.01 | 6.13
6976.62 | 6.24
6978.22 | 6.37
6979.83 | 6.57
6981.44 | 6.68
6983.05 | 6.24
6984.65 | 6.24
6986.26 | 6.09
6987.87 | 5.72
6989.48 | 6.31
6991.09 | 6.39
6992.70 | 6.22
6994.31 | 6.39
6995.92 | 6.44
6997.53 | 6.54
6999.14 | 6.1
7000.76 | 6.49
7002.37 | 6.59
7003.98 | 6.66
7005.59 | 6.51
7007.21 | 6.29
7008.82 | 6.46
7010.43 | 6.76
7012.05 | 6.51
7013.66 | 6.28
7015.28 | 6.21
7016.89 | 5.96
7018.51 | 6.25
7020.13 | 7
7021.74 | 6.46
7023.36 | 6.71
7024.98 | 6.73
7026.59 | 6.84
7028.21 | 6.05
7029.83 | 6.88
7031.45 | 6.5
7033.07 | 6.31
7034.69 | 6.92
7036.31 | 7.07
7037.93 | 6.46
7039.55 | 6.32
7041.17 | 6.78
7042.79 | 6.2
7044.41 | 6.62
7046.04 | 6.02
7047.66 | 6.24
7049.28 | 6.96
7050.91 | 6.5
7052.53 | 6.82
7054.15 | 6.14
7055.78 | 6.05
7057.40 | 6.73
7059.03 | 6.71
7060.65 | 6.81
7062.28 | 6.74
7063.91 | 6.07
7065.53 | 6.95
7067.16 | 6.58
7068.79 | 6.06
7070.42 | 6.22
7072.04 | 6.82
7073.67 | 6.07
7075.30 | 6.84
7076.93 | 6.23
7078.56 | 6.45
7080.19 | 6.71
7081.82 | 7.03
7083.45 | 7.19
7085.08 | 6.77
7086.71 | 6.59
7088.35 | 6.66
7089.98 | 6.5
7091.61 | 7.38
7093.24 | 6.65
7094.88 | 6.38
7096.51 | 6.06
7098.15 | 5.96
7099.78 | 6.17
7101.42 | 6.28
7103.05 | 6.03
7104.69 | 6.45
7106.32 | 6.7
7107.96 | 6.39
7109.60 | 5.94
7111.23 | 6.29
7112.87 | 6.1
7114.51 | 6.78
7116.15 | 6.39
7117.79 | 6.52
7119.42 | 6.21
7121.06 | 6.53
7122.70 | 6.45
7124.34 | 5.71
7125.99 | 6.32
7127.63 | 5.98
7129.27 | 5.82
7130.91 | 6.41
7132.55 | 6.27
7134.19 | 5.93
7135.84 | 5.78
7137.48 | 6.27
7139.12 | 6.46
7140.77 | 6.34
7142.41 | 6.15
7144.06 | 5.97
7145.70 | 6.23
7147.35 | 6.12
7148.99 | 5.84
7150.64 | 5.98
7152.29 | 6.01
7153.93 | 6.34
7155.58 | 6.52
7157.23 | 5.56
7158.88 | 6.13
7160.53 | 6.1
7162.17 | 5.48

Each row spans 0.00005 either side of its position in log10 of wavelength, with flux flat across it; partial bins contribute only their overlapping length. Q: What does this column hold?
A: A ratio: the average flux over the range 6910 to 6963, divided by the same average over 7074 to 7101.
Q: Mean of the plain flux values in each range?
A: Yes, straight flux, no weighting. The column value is 0.99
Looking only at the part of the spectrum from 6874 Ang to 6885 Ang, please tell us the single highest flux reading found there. 7.06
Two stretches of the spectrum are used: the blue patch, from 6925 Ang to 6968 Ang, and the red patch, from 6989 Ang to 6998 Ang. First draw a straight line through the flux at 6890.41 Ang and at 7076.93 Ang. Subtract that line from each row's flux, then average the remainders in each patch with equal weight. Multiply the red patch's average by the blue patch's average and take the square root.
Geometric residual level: 0.23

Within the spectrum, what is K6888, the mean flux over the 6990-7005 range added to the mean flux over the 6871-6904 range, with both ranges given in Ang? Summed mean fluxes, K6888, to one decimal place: 12.8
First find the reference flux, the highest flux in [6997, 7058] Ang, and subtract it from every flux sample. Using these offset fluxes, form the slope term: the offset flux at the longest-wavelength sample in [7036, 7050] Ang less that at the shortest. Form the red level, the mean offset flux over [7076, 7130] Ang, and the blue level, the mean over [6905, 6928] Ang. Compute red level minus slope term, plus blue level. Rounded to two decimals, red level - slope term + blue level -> -1.21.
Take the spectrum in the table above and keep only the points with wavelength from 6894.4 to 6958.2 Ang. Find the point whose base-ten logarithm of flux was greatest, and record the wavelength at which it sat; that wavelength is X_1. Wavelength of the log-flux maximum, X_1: 6941.37 Ang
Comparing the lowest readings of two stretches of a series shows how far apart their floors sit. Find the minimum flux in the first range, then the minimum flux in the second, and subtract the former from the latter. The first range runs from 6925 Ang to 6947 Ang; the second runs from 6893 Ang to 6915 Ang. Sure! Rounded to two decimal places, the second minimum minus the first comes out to -0.32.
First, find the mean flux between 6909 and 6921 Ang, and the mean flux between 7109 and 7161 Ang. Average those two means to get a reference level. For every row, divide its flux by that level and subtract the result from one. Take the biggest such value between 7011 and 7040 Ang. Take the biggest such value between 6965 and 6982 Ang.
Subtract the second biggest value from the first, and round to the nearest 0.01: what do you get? 0.03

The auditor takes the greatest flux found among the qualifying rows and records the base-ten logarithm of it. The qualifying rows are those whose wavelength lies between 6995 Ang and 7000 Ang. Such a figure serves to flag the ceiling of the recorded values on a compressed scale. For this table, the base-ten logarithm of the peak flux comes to 0.816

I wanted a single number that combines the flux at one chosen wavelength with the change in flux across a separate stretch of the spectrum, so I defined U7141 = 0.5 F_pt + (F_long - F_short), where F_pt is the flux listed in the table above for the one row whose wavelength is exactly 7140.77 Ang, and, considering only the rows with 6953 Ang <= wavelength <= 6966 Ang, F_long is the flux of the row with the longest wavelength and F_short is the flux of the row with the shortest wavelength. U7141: 3.16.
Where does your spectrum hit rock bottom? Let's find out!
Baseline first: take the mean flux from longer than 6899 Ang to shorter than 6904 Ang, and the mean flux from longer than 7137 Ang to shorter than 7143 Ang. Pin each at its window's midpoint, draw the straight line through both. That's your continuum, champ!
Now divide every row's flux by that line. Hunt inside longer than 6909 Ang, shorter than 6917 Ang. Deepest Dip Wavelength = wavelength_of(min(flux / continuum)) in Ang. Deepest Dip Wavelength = 6909.47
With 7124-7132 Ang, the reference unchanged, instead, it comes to 7124.34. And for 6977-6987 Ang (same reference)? 6986.26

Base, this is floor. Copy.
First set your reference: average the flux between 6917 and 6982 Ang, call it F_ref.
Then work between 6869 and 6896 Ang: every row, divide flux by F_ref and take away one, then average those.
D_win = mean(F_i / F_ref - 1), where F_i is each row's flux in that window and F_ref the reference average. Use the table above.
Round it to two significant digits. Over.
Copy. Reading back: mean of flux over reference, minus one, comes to -0.014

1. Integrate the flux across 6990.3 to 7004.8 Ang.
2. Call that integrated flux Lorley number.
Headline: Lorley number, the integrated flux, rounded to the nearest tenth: 93.2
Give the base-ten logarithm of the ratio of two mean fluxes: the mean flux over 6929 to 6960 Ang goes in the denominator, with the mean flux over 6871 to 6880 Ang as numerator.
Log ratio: -0.015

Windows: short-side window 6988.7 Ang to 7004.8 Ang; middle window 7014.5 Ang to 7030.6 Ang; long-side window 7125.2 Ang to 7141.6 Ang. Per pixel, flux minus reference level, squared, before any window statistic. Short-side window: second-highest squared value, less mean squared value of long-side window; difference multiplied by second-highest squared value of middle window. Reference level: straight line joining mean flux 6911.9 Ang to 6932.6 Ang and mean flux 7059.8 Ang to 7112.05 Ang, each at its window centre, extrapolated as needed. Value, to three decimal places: -0.033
